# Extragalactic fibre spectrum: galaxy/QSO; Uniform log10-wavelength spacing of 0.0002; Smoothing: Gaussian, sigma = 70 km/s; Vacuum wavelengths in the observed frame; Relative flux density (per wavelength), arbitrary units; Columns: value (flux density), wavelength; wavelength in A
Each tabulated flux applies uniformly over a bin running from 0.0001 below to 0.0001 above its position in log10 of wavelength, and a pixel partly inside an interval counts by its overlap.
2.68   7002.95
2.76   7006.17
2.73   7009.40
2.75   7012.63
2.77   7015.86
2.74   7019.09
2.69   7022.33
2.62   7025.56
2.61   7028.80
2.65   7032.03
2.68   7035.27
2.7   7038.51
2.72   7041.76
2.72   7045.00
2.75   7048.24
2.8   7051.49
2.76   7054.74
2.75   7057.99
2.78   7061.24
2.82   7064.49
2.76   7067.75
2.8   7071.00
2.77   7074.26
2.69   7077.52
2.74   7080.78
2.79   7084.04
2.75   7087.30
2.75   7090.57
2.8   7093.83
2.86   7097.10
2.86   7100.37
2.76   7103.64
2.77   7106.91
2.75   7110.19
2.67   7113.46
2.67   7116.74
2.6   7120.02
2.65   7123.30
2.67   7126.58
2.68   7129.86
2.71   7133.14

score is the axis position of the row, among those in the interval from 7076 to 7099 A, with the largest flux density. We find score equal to 7097.10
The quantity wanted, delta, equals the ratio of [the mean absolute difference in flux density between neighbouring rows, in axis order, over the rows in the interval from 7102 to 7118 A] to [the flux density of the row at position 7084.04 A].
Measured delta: 0.0099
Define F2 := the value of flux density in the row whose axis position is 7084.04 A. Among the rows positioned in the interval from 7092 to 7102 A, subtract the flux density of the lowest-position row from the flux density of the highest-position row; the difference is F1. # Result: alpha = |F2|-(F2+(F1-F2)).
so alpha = 2.73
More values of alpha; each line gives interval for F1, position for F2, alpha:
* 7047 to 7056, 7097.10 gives 2.85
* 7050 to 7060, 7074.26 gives 2.82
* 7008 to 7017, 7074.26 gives 2.73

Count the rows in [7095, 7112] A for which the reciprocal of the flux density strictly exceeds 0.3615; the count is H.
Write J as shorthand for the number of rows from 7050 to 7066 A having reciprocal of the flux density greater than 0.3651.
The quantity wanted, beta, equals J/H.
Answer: 0.0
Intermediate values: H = 2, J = 0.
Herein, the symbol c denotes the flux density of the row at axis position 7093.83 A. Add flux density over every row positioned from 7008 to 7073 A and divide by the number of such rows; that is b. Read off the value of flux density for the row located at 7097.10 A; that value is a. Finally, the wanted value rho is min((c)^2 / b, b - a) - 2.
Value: -2.13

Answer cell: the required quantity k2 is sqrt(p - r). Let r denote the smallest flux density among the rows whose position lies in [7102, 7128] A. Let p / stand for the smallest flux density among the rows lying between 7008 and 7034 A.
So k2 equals 0.100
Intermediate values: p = 2.61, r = 2.6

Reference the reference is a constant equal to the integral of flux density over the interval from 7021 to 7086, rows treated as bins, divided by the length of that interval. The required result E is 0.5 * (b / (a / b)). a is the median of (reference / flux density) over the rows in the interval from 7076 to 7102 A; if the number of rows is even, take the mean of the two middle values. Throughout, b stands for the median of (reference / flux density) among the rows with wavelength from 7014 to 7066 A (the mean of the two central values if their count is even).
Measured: 0.507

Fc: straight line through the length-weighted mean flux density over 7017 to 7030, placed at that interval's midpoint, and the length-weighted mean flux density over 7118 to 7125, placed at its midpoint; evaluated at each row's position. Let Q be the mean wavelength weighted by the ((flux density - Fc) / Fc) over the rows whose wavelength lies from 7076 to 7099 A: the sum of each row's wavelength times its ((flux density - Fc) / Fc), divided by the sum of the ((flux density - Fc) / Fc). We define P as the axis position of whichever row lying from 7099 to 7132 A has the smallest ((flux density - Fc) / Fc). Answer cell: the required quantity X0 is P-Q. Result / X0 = 30.4 A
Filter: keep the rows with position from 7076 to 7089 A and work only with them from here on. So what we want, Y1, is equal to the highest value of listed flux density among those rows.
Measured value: 2.79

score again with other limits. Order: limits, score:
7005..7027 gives 7015.86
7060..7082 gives 7064.49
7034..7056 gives 7051.49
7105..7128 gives 7106.91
